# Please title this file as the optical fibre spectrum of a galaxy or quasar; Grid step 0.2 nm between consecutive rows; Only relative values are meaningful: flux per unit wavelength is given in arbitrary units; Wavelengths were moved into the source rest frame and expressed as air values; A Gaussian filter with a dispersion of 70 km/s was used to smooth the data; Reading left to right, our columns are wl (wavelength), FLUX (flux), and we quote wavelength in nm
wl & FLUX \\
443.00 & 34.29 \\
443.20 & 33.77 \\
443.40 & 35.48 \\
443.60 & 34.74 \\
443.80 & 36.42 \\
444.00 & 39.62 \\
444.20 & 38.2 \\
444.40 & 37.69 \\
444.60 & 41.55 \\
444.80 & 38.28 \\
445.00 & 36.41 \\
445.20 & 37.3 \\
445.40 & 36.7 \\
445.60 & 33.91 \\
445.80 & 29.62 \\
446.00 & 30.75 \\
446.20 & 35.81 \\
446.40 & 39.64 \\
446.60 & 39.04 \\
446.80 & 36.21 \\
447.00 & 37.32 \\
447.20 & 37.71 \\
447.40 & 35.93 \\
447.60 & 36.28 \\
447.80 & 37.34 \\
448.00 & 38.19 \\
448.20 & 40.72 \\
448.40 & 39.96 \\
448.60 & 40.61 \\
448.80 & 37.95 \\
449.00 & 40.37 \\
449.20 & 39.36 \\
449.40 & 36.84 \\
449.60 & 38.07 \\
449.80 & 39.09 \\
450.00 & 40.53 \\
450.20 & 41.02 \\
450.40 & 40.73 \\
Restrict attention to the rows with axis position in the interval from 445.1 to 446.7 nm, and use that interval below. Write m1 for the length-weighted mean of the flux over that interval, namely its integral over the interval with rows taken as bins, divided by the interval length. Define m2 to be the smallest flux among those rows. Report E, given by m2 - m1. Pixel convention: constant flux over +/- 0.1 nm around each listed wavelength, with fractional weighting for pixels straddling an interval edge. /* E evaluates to -5.7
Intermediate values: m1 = 35.3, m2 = 29.62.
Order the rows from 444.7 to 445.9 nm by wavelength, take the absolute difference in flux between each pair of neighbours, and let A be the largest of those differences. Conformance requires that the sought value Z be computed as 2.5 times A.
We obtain 10.7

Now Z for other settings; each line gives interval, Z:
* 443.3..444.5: 8.0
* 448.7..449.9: 6.3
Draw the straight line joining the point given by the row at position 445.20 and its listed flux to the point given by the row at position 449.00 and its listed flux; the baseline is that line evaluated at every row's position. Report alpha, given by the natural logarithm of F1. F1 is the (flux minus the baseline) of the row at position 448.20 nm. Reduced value 0.00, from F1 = 1.0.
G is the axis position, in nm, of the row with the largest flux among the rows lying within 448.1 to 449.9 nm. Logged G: 448.20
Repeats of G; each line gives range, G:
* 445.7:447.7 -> 446.40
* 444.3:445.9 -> 444.60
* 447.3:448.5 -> 448.20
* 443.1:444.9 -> 444.60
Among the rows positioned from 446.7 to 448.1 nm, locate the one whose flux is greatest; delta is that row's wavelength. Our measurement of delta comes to 448.00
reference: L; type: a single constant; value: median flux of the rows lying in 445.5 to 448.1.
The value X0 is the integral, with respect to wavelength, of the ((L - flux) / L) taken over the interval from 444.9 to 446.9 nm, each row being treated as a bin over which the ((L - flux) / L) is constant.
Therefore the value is 0.04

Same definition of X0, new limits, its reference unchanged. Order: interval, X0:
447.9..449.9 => -0.16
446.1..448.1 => -0.06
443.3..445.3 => -0.07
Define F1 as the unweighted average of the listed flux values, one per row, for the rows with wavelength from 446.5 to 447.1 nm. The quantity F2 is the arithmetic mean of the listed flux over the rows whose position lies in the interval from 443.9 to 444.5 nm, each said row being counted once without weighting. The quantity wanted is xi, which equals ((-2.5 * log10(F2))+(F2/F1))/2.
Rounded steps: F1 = 37.5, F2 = 38.5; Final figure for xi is -1.47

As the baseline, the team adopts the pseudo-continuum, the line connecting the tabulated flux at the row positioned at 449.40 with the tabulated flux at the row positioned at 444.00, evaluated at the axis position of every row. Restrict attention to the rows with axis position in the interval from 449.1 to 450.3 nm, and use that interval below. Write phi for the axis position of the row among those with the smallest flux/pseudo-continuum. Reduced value 449.40 nm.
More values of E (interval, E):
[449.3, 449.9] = -1.2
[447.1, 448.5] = -2.1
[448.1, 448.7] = -0.5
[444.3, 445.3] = -1.8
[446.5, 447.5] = -1.3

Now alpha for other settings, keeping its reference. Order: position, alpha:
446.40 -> 0.32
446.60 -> -0.50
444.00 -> 1.19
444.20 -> 0.54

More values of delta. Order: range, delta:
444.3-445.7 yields 444.60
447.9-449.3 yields 448.20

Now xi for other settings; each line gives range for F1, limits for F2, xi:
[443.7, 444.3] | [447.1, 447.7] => -1.47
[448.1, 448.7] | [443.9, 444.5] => -1.51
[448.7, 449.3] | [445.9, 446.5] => -1.49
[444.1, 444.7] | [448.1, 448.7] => -1.49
